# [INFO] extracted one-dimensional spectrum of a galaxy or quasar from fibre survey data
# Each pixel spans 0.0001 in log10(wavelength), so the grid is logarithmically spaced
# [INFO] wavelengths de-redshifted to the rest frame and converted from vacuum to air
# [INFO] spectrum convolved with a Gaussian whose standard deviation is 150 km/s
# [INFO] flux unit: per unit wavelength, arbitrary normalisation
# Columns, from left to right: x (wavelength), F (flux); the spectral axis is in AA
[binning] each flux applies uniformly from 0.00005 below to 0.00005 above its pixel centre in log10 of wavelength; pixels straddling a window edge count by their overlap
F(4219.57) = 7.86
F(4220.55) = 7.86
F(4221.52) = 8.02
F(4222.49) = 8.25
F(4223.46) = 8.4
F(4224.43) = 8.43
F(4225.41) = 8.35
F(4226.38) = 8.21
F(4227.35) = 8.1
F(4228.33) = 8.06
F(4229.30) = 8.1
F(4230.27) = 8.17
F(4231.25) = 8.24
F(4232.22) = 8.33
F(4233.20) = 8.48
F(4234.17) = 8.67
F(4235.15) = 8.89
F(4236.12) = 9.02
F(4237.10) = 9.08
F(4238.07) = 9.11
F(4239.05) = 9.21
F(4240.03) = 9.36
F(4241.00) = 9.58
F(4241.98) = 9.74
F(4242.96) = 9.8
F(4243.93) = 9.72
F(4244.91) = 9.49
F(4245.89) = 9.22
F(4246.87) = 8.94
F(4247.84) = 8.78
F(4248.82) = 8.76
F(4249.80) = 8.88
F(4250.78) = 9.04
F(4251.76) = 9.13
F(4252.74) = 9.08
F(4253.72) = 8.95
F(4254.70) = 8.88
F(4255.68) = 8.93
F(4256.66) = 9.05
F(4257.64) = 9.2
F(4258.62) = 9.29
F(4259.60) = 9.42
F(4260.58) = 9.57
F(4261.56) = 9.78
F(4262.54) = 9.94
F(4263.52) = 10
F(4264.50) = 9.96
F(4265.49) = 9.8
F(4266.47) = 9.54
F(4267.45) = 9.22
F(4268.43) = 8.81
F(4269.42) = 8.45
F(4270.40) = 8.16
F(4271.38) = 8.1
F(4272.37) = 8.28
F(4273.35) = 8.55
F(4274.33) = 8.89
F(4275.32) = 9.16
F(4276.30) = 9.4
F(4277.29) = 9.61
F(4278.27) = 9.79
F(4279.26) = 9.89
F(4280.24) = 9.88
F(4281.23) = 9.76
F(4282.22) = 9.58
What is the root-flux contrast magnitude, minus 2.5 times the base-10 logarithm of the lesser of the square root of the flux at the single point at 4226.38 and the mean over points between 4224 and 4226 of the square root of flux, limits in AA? -1.143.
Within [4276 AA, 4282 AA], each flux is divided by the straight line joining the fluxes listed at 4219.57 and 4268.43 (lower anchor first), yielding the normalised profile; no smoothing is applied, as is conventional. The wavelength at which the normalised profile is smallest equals 4276.30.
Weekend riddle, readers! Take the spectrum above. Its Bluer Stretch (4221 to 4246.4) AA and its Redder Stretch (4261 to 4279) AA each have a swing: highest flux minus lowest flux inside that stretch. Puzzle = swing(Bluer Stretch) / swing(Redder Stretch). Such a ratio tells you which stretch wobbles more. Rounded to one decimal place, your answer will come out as 0.9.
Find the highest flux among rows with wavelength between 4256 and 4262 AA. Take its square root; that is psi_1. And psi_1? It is 3.13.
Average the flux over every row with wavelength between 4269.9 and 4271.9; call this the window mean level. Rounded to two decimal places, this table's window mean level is 8.13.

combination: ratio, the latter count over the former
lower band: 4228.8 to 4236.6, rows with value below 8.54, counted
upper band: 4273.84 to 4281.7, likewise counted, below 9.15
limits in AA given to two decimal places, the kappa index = 0.20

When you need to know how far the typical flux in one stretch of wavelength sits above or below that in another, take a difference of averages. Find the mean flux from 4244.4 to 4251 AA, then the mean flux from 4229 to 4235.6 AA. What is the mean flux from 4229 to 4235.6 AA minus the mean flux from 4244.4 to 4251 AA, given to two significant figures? -0.60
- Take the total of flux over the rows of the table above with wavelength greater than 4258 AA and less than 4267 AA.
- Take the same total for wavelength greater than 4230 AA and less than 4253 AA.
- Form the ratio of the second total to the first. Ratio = 2.5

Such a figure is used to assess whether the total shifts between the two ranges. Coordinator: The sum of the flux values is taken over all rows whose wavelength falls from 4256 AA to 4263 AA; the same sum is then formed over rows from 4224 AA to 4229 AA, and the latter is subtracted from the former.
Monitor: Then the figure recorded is 25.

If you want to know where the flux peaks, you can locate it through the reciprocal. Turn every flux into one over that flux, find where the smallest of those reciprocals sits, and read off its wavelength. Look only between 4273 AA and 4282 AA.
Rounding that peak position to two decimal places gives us 4279.26 AA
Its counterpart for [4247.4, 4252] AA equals 4251.76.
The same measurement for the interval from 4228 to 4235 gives 4234.17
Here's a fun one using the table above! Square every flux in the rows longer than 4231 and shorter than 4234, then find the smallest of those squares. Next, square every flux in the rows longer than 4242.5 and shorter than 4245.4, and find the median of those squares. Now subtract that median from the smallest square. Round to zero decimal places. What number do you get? -27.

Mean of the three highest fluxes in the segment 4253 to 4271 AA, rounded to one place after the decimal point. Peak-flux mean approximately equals 10.0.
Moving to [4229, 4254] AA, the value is 9.8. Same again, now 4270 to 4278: 9.4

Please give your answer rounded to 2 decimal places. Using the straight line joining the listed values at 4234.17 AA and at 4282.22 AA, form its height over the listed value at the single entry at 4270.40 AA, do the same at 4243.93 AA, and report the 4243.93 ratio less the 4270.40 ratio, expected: -0.24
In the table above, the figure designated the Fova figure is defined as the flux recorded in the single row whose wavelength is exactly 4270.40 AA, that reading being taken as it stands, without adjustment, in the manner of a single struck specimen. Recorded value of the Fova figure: 8.16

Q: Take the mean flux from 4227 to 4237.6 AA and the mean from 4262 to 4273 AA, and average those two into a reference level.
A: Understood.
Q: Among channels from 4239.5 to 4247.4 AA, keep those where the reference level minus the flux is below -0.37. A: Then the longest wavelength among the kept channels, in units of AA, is 4245.89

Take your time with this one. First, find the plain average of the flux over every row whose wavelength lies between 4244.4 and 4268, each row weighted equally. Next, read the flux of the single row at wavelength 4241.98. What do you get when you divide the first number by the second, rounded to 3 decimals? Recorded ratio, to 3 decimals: 0.953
